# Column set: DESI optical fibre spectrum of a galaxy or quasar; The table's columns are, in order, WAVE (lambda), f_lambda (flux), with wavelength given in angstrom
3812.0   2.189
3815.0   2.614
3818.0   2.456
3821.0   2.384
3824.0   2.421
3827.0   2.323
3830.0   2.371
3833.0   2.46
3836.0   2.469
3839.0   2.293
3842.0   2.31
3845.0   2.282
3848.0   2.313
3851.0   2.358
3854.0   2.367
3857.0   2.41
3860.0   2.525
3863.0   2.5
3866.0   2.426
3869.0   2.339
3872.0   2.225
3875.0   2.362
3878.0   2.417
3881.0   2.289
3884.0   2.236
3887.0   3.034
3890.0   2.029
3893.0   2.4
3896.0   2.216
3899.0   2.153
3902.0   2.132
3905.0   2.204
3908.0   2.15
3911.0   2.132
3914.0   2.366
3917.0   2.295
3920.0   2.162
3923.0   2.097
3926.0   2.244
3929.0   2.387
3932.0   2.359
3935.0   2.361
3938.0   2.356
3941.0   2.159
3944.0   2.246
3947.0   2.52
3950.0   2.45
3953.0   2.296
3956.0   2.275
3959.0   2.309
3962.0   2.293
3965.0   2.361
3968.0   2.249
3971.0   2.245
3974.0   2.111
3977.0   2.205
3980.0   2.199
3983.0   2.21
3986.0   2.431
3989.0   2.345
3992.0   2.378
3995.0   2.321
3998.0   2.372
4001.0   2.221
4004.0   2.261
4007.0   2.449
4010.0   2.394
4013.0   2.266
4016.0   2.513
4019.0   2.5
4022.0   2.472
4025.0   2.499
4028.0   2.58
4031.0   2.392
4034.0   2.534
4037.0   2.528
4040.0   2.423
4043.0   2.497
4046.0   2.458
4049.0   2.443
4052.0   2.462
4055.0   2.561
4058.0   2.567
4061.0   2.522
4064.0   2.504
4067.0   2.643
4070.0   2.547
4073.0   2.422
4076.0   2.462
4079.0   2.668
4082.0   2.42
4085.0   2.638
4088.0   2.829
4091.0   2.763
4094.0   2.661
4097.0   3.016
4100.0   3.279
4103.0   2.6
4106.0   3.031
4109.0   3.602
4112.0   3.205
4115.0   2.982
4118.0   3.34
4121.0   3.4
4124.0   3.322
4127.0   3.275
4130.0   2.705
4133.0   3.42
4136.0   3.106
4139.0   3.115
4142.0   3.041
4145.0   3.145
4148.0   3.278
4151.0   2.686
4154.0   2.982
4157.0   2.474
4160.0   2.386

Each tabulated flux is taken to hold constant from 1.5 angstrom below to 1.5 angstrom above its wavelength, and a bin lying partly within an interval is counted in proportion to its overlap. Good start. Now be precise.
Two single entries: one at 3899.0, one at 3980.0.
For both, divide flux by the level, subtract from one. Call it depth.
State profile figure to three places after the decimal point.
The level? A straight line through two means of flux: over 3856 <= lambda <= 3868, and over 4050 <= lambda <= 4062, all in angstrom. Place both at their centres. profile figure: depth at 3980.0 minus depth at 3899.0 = -0.009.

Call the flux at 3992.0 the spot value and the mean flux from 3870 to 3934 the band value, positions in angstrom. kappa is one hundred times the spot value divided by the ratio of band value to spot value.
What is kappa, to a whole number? 248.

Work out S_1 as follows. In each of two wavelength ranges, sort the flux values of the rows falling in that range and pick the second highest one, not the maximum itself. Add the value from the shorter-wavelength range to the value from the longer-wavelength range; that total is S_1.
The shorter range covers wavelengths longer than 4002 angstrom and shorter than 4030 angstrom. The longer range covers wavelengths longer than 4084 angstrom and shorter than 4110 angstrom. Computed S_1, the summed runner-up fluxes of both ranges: 5.8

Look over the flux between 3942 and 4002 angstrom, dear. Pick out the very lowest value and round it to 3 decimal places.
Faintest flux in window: 2.111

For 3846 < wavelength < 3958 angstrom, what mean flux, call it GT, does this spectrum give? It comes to 2.32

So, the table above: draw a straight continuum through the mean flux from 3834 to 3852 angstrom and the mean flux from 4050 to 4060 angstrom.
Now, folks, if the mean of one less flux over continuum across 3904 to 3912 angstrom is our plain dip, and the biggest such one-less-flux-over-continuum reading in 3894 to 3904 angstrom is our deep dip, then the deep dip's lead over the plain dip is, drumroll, 0.010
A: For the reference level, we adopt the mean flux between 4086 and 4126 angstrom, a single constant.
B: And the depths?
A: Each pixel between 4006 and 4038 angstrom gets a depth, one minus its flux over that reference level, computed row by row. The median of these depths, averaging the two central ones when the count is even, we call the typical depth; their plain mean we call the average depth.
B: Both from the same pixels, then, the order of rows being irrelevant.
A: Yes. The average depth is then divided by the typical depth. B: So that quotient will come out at 1.06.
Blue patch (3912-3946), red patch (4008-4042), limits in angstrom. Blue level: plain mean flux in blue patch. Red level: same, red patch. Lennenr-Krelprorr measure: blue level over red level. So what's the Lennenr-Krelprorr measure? 0.924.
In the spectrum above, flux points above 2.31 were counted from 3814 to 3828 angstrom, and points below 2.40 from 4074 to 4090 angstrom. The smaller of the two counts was 0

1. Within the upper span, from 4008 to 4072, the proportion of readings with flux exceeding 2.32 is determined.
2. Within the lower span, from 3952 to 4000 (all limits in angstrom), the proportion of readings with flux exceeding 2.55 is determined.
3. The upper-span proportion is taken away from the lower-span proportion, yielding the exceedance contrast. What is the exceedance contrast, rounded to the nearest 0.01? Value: -0.95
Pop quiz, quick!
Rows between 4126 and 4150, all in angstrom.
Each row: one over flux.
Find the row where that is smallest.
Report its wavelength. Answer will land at 4133.0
